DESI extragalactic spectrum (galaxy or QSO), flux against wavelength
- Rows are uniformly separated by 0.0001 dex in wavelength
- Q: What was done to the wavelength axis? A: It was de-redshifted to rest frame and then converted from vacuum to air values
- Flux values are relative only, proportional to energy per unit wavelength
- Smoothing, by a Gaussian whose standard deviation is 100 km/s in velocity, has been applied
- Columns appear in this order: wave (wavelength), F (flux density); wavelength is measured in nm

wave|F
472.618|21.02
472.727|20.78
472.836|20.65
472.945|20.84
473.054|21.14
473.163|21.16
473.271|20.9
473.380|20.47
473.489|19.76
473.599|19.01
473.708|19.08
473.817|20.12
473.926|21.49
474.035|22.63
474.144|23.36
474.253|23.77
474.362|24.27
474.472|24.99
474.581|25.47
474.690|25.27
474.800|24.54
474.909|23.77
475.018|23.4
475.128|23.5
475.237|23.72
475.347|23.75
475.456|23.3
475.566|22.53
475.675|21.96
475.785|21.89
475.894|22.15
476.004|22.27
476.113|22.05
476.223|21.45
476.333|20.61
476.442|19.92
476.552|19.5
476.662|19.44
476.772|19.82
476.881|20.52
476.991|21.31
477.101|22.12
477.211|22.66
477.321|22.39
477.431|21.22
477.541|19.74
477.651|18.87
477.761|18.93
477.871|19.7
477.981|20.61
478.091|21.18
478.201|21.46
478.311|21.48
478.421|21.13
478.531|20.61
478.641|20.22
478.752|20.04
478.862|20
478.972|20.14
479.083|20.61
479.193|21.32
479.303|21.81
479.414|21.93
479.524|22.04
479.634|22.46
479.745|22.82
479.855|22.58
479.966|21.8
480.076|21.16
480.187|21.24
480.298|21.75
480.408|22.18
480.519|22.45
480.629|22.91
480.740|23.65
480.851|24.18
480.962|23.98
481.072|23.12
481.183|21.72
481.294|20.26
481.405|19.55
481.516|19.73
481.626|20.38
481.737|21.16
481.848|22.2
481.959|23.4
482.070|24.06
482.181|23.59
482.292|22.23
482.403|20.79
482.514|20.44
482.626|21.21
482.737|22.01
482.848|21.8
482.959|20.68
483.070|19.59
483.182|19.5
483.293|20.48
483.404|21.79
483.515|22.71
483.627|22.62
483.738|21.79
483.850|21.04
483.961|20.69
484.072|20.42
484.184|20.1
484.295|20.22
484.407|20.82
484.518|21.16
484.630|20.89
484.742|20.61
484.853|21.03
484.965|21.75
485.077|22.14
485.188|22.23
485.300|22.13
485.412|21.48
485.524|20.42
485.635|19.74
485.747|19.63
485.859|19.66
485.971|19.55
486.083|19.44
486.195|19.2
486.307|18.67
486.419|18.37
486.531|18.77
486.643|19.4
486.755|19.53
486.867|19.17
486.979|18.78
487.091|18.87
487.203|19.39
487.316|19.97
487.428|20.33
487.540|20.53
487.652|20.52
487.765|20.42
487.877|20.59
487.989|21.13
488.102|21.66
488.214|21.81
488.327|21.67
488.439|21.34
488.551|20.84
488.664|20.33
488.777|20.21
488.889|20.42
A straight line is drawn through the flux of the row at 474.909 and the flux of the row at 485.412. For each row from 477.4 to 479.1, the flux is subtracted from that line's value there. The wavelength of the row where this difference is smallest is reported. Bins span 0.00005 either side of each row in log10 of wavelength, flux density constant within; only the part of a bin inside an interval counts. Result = 478.311 nm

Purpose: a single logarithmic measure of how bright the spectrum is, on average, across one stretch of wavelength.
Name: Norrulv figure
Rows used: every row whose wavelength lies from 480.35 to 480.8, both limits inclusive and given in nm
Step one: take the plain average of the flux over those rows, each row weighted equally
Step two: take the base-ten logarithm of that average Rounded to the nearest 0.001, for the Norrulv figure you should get 1.358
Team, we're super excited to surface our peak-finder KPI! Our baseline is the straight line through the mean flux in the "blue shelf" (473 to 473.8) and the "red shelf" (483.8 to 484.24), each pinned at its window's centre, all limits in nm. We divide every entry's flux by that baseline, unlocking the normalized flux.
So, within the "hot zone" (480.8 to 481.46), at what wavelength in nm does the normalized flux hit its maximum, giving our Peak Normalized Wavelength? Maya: 480.851 nm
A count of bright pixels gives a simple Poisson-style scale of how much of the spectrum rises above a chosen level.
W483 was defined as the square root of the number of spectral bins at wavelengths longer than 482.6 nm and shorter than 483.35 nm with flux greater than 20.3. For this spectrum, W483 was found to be 2.2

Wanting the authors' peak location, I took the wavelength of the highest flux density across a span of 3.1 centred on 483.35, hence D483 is 482.070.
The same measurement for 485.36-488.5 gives 488.214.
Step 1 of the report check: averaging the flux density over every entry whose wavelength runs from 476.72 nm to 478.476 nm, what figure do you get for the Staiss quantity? 20.8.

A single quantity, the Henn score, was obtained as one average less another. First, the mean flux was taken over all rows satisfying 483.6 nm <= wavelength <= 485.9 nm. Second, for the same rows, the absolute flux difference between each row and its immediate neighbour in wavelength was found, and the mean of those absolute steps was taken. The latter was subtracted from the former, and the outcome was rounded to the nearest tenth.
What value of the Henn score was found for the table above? 20.6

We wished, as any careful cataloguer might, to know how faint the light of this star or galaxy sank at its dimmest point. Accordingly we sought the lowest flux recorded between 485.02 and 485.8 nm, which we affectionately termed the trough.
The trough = 19.63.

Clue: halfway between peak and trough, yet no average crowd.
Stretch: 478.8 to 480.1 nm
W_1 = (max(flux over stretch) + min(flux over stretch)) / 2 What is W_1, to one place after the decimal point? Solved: 21.4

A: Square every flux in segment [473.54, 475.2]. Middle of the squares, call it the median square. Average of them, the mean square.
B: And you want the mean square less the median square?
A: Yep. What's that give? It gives -20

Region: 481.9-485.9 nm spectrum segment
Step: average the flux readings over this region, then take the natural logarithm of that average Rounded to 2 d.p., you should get 3.06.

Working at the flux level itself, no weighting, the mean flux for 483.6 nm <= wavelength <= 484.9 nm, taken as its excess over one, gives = 19.9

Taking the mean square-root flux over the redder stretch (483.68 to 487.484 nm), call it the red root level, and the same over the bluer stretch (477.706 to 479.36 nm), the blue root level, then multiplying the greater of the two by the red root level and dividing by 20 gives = 1.020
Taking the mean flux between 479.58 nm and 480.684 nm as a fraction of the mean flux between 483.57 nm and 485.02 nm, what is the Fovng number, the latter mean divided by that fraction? 19.9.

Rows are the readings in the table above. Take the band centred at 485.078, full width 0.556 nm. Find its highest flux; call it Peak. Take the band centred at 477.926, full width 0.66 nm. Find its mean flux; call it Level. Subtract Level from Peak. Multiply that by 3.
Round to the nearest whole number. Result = 6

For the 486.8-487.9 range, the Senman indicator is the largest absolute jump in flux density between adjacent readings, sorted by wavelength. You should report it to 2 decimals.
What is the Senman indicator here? 0.58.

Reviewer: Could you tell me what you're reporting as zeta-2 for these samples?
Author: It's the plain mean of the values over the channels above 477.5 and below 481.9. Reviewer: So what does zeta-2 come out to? 21.3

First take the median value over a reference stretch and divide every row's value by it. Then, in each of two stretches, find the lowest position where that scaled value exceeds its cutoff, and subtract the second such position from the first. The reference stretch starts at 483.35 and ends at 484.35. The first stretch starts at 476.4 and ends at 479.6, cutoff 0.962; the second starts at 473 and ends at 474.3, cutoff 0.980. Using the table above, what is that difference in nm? 3.83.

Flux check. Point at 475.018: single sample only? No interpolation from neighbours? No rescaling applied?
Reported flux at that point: 23.4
